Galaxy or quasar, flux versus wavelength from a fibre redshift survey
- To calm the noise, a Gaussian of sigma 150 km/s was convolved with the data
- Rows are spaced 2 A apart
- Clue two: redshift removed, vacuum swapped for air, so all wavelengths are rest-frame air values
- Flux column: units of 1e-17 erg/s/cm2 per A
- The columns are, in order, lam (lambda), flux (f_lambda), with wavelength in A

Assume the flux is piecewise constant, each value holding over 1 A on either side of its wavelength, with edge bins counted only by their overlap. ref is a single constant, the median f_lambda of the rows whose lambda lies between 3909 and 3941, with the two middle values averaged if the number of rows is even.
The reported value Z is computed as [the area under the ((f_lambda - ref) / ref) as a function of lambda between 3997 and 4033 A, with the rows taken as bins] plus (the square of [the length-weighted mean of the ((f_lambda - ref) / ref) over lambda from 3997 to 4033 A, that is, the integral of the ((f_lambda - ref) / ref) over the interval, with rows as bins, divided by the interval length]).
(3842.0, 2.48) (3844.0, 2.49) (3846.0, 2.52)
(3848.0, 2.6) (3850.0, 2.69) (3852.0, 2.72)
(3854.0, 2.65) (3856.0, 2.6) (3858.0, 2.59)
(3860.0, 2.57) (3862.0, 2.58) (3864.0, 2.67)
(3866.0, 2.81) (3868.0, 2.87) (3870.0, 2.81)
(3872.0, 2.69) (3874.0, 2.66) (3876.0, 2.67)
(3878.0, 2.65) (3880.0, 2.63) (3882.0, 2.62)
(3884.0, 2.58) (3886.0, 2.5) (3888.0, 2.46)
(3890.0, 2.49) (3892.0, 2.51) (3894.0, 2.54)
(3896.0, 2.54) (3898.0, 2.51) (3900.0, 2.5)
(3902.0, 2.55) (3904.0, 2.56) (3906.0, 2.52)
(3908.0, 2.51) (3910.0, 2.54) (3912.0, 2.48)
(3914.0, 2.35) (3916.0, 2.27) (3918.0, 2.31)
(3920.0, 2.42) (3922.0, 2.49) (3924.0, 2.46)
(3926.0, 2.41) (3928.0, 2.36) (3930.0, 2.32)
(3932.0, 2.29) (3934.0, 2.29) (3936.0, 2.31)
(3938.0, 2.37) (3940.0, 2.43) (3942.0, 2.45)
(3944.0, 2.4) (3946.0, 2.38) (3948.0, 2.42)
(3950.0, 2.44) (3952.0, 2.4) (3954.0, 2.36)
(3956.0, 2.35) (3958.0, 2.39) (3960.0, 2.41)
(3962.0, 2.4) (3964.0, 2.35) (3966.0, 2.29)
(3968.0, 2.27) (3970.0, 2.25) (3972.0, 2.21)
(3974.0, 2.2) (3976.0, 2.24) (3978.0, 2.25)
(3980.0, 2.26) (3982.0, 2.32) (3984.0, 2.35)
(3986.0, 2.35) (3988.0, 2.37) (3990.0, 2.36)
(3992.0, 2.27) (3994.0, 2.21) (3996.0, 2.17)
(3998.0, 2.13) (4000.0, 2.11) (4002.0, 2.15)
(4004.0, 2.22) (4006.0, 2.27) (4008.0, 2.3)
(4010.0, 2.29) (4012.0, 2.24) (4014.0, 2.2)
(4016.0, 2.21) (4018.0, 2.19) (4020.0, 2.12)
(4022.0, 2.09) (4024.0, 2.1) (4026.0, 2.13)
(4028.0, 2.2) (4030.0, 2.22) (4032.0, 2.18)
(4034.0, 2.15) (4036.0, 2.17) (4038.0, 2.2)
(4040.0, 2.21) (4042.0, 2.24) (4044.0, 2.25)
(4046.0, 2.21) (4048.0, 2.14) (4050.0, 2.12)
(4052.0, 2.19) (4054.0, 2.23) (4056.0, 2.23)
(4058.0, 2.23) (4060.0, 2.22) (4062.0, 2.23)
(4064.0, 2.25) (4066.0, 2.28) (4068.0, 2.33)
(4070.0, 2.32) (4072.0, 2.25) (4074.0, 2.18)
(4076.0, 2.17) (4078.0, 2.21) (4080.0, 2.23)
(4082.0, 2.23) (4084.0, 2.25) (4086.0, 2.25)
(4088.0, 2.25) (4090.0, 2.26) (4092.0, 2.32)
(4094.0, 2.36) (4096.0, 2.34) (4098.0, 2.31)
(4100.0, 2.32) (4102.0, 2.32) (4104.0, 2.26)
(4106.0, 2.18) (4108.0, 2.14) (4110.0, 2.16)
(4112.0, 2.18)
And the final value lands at -3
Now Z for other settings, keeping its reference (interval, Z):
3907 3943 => 0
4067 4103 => -1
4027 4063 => -2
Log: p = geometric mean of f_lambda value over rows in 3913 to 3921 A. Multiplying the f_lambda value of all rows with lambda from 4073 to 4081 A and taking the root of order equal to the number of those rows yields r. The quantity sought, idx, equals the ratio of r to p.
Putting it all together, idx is 0.9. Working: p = 2.34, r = 2.20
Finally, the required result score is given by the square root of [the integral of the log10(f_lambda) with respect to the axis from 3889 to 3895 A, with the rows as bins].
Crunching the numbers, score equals 1.55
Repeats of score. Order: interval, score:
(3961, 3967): 1.49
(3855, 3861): 1.57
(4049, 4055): 1.42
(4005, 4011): 1.47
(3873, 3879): 1.60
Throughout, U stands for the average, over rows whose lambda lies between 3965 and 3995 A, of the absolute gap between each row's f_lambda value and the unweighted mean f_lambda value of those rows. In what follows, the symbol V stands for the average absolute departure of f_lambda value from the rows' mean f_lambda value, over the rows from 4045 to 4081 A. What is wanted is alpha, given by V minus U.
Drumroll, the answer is -0.009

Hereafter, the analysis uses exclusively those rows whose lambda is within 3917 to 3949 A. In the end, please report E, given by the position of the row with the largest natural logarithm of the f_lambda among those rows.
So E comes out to 3922.0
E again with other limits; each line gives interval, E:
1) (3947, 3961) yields 3950.0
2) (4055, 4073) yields 4068.0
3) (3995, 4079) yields 4068.0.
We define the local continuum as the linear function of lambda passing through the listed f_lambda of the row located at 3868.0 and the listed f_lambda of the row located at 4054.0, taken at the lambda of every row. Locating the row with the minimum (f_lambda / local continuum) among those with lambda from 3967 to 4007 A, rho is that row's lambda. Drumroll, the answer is 4000.0 A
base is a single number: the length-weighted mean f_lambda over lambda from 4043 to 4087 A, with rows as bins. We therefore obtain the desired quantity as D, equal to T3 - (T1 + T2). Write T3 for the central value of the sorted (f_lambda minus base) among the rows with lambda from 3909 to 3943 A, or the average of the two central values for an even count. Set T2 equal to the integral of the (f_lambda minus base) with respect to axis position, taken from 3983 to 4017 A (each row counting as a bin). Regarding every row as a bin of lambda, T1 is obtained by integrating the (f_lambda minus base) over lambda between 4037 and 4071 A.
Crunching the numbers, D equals -1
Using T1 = 0.0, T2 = 0.7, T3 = 0.14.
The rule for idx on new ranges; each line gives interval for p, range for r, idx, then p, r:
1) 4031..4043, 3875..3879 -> 1.2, 2.19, 2.66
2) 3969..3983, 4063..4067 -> 1.0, 2.25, 2.26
